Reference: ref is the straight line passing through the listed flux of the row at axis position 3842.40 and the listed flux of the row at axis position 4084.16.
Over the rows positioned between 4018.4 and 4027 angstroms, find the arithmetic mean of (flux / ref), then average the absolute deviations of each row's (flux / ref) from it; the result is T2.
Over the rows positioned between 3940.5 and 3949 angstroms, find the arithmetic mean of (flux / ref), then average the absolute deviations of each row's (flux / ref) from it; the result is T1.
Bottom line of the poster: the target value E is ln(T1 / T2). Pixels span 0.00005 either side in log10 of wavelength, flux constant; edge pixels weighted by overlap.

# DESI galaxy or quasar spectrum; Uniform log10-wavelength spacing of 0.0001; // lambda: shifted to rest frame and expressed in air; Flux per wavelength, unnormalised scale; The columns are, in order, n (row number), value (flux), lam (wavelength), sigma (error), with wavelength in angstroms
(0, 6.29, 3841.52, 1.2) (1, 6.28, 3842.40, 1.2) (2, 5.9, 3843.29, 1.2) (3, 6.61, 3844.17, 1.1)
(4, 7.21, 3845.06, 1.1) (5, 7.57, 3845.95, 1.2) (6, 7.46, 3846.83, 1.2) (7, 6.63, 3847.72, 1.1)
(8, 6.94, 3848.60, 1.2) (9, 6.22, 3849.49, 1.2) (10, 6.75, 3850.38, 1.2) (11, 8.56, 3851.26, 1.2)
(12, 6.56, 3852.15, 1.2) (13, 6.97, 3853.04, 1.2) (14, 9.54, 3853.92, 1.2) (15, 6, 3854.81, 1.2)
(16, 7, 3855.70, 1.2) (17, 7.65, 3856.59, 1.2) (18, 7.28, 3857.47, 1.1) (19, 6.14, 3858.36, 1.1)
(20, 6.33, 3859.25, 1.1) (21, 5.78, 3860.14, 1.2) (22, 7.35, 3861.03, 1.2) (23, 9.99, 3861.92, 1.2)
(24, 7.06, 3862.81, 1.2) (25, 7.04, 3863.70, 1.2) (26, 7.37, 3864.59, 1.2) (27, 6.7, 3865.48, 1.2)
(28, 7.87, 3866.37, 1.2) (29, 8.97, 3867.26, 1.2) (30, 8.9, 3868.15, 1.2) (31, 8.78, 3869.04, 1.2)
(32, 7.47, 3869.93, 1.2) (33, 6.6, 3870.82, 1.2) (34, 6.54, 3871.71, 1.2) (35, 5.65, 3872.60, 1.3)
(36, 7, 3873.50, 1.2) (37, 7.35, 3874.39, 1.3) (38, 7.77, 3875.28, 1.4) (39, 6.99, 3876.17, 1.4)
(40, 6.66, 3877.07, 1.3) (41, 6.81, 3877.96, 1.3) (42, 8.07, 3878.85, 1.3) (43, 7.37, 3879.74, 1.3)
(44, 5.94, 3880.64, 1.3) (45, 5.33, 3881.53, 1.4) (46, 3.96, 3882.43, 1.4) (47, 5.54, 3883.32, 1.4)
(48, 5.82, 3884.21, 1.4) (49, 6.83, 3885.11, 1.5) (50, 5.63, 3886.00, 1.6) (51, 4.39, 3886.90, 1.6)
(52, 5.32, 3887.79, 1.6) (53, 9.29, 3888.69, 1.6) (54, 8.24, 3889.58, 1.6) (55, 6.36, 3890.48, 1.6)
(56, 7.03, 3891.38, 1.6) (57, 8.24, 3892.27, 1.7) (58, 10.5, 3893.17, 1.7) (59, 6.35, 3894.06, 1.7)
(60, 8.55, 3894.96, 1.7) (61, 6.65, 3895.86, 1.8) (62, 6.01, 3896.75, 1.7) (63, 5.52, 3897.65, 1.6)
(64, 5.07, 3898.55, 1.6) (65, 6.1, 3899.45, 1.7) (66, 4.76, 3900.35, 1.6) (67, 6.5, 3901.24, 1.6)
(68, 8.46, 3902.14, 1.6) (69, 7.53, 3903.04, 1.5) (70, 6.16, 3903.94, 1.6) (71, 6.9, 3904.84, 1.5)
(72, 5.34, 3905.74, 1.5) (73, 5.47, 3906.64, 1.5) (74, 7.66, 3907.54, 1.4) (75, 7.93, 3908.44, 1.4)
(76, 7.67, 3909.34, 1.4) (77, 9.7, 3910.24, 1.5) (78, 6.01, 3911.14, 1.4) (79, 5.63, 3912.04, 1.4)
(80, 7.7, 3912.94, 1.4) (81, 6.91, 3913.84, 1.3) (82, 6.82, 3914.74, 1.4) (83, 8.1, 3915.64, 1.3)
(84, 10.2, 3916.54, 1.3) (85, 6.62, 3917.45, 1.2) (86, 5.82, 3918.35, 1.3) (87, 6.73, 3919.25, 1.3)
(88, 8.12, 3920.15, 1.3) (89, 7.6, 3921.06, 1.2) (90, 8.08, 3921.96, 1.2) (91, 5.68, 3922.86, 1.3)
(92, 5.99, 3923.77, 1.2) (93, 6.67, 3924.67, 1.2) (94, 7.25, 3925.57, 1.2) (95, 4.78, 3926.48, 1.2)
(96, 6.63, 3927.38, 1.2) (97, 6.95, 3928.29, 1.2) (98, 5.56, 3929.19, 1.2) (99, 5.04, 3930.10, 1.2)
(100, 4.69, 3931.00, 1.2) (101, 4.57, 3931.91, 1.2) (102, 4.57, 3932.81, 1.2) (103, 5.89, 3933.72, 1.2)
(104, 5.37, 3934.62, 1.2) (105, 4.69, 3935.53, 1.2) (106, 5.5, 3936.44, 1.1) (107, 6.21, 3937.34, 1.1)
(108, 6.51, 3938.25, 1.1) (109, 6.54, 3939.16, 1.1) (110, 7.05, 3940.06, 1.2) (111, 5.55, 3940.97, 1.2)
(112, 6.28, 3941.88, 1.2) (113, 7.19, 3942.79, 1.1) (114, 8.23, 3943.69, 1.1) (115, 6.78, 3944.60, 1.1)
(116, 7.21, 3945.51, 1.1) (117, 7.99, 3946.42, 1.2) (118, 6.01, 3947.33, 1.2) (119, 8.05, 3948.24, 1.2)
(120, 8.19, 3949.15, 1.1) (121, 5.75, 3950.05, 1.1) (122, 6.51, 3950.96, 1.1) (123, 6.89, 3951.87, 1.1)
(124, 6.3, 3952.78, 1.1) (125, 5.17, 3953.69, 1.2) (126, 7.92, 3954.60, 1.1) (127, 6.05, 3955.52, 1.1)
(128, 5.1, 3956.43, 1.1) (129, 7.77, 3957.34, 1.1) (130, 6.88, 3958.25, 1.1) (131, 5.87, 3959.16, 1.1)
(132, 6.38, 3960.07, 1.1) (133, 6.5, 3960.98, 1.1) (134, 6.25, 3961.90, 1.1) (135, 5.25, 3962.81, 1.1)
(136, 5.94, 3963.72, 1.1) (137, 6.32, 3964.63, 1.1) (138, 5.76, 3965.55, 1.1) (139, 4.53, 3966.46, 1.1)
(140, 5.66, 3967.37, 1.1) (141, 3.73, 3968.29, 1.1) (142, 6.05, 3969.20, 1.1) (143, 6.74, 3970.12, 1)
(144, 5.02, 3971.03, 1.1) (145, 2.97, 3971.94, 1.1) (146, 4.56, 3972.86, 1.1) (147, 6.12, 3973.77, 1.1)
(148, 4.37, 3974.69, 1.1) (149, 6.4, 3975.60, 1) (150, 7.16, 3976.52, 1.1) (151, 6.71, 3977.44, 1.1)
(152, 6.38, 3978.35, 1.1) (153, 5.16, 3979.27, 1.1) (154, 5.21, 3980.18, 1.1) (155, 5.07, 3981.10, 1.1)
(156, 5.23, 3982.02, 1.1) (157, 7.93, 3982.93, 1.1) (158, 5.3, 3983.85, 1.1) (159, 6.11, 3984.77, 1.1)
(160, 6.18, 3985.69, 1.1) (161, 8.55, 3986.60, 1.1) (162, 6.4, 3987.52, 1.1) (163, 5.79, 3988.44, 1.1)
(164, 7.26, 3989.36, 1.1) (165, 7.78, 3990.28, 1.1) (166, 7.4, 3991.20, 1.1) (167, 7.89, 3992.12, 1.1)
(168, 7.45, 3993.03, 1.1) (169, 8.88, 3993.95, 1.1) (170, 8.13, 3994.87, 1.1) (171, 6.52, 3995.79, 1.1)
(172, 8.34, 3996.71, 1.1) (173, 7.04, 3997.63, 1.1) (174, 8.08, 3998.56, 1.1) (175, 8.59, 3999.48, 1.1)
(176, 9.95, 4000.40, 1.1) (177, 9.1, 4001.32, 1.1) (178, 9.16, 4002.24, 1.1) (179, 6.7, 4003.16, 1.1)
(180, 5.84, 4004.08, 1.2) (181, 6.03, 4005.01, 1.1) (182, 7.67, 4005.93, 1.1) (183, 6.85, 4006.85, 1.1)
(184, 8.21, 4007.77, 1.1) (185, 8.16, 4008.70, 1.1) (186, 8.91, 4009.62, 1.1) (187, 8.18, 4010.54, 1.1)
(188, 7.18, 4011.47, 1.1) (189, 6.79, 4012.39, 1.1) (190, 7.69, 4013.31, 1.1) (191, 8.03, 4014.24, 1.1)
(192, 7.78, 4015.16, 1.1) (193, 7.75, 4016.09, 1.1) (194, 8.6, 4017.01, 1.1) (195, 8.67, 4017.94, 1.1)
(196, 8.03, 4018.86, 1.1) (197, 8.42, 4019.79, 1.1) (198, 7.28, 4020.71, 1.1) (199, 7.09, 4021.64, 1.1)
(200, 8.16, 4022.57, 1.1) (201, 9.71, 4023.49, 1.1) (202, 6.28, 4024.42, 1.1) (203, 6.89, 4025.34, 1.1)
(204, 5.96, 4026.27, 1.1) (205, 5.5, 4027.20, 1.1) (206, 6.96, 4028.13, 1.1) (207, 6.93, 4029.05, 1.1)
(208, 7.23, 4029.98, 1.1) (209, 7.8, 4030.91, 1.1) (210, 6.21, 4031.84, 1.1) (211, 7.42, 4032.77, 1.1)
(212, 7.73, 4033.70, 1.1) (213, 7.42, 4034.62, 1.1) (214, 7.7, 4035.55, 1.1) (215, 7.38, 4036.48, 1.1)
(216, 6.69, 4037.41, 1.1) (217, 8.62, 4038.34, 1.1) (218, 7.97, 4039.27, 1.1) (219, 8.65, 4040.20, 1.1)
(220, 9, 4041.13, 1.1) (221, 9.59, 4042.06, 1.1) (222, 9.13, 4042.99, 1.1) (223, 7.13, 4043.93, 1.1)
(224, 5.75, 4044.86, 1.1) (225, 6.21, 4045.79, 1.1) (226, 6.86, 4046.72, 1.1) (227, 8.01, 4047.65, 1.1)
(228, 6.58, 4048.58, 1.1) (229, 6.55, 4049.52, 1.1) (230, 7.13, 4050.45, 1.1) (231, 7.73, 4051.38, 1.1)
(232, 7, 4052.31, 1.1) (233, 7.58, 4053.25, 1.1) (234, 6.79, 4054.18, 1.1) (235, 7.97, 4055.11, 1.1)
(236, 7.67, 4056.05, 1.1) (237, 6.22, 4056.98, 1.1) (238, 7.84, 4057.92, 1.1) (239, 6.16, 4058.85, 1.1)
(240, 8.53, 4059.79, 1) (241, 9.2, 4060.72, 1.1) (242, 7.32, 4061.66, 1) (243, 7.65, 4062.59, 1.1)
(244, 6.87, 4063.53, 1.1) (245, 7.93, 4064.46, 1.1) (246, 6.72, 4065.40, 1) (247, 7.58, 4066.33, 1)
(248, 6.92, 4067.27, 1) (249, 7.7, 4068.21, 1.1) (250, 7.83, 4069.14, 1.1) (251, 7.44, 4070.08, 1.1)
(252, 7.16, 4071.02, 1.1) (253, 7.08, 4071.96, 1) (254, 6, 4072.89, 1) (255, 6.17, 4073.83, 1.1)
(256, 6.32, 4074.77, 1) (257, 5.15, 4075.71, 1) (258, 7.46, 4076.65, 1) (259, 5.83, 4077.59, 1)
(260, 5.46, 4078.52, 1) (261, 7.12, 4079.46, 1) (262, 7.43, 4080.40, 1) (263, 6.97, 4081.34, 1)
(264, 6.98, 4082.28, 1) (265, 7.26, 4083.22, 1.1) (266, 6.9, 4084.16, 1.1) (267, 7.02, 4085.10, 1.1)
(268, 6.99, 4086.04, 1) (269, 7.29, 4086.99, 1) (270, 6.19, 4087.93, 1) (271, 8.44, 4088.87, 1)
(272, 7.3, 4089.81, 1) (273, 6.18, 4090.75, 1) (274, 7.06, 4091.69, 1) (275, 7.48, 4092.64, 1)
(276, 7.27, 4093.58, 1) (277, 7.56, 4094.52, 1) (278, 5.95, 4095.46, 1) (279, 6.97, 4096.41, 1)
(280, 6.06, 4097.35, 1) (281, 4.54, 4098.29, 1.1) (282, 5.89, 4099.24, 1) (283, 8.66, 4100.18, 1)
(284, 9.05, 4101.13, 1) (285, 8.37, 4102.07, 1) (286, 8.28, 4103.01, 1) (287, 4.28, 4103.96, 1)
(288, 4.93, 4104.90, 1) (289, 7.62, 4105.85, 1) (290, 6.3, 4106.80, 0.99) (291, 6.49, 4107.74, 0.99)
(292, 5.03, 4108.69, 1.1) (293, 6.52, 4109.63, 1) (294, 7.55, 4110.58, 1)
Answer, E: -0.2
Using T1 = 0.119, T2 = 0.14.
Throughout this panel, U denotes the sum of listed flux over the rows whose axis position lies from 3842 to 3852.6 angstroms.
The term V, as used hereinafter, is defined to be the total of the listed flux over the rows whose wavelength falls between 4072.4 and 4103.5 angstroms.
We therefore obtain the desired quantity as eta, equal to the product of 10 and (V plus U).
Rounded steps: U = 83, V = 228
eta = 3103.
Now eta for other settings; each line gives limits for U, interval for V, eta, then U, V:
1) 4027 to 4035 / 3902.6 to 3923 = 2276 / 63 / 164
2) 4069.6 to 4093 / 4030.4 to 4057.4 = 3872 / 171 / 216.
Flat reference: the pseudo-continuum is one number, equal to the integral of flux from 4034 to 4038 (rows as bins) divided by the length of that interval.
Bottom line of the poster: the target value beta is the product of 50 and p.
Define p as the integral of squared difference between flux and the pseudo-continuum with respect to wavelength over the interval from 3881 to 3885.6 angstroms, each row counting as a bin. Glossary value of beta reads 991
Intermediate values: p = 20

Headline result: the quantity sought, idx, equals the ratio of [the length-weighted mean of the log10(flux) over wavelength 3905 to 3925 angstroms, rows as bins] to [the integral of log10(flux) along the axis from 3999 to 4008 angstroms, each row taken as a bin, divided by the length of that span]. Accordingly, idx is 0.95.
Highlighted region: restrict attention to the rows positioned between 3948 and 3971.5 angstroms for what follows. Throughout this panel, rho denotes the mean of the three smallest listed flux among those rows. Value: 4.4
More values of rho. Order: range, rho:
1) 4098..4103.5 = 6.2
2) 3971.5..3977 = 4.0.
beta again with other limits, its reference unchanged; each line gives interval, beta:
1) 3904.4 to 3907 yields 341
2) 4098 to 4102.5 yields 665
